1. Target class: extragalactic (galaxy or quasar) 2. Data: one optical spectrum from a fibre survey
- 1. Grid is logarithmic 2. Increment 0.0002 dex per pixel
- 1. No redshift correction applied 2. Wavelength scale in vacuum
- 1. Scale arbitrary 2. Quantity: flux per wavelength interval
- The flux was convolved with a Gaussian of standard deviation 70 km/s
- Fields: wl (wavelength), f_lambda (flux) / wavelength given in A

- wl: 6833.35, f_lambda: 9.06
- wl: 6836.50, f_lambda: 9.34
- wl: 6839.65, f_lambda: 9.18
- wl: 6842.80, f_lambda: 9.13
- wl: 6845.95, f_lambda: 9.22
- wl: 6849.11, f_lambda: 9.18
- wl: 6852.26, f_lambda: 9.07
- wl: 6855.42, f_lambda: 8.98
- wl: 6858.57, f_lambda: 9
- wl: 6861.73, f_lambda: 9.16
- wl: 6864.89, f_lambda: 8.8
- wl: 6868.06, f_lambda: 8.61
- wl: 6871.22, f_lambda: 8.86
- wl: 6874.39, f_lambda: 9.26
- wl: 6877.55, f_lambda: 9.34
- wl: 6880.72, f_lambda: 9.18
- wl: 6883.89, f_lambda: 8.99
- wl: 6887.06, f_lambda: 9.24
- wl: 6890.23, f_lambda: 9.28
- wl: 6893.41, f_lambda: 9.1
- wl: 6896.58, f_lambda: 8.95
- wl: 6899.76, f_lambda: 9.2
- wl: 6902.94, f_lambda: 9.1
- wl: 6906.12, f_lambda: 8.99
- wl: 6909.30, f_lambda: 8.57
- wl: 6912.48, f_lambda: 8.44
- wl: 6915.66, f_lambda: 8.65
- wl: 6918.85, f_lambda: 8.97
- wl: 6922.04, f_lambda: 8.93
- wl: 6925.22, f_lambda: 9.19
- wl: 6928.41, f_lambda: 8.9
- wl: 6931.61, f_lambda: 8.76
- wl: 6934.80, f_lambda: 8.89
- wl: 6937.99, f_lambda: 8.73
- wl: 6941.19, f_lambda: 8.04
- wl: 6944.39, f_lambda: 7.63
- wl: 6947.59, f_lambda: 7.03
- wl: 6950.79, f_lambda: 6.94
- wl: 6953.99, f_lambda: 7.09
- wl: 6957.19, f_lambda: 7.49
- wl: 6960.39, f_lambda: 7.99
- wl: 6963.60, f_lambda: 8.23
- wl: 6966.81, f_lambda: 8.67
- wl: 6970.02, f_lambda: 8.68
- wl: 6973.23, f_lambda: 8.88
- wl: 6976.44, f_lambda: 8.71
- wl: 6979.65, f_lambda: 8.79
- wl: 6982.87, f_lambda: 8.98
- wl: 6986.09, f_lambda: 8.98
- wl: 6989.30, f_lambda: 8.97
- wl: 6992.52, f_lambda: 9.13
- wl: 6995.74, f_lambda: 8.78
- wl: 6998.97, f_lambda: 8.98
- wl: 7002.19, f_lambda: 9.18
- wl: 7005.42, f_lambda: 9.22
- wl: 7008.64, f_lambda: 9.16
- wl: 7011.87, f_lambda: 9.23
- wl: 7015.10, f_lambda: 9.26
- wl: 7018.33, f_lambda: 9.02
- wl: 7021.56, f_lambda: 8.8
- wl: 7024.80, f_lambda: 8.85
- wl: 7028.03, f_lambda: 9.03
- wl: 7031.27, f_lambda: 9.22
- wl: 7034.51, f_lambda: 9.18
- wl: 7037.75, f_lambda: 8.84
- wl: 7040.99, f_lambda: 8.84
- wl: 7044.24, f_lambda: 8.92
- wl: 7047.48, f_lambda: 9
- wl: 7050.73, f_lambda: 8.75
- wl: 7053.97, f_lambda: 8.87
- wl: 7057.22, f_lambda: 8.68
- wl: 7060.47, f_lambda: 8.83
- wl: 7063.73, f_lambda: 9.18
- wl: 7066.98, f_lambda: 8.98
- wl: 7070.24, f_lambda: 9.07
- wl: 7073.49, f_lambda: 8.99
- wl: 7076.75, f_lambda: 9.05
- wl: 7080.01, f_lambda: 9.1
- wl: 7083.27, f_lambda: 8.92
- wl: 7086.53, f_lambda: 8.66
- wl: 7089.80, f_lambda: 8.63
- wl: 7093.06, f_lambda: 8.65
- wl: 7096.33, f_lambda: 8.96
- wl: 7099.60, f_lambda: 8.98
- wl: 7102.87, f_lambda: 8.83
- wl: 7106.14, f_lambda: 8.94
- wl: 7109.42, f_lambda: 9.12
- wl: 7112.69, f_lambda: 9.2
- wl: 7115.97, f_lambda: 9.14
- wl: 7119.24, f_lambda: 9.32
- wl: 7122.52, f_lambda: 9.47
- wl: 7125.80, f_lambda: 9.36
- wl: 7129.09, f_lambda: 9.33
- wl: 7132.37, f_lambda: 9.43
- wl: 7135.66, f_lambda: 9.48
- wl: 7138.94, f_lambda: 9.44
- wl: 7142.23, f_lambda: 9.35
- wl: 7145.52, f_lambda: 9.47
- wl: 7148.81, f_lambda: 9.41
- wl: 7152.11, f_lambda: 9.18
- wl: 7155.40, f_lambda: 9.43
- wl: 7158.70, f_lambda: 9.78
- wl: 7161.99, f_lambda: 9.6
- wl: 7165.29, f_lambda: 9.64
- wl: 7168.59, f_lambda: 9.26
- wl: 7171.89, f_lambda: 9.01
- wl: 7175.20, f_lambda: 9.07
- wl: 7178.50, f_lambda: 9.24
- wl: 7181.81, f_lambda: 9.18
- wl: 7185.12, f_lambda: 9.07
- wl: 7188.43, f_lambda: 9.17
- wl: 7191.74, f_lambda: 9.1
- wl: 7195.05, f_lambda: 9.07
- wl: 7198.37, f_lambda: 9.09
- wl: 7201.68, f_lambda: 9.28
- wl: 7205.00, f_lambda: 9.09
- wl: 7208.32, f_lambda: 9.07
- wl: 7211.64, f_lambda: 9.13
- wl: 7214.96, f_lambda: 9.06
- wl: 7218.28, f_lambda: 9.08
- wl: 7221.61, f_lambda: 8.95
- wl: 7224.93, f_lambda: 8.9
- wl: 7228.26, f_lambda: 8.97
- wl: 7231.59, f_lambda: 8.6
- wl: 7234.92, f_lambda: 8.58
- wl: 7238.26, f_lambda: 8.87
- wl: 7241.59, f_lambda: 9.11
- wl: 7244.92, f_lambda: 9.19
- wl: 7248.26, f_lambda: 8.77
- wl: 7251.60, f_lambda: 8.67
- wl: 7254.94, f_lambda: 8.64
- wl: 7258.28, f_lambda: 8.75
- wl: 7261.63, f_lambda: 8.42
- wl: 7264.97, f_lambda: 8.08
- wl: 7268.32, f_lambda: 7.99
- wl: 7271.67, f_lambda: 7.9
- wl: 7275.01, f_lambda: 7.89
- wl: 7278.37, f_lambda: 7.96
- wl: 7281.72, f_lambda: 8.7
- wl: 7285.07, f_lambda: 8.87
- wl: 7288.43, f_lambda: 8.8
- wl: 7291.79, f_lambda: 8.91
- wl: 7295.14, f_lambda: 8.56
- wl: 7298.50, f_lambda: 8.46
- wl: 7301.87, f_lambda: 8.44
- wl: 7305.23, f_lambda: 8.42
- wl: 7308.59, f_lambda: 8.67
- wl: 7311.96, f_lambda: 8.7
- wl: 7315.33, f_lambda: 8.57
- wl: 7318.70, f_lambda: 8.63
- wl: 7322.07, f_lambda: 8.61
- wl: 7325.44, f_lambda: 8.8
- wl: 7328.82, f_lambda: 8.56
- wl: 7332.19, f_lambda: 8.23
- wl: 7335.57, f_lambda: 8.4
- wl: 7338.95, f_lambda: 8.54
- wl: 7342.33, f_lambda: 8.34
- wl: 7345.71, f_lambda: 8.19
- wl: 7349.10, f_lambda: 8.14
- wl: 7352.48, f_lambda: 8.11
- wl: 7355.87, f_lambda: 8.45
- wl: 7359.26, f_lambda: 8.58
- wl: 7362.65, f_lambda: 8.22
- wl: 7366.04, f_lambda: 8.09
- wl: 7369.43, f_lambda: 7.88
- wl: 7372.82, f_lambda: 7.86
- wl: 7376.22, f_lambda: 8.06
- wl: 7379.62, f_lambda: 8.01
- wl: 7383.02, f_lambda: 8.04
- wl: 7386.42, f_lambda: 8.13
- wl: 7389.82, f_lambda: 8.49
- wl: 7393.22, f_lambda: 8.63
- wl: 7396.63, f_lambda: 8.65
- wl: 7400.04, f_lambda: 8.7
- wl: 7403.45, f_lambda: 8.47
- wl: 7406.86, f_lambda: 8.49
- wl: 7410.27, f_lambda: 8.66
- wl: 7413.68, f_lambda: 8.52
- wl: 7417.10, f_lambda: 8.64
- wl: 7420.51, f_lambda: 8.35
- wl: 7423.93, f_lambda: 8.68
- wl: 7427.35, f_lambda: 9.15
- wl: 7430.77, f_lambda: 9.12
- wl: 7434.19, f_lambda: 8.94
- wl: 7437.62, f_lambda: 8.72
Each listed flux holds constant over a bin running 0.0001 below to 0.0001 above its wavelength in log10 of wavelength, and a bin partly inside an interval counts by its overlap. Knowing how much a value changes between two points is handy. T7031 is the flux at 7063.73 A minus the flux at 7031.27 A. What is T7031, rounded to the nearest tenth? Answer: 0.0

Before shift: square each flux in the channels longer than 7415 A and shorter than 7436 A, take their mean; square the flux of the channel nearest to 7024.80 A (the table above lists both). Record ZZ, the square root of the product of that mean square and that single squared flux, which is 78.0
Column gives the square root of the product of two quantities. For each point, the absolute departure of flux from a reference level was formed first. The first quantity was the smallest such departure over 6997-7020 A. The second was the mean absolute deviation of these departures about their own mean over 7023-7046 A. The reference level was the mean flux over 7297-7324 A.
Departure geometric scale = 0.24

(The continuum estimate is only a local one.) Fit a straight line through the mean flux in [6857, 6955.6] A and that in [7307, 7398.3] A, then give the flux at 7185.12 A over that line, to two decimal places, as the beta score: 1.07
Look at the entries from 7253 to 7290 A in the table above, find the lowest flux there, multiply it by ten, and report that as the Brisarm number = 79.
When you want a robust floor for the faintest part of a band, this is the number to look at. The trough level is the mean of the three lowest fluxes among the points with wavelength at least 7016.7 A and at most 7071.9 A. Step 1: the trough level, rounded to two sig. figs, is 8.7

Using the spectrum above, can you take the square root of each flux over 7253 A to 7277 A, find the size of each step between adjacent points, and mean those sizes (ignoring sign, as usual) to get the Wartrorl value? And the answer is 0.028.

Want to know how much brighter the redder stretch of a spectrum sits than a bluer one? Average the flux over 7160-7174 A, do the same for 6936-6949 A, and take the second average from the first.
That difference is 1.5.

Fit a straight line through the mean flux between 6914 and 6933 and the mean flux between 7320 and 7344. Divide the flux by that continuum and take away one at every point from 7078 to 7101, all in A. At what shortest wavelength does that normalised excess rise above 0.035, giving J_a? 7080.01 A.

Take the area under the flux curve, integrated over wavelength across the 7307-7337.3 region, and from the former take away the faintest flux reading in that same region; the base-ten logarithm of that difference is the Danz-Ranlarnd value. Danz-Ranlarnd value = 2.401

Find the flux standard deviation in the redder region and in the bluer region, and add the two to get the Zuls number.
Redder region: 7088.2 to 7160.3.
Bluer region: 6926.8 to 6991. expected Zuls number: 1.0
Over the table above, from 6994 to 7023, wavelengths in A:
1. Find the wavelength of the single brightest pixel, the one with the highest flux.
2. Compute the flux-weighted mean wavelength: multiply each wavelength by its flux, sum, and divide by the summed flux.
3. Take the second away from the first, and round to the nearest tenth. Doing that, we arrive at 6.4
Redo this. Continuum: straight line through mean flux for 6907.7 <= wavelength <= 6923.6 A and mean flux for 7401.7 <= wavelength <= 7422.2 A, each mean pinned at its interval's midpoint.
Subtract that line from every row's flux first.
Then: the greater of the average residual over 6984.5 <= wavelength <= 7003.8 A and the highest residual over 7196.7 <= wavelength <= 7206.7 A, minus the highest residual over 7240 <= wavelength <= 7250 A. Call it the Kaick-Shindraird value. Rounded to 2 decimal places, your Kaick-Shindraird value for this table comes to 0.07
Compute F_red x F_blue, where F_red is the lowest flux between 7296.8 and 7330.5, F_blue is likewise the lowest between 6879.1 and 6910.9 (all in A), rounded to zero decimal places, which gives 72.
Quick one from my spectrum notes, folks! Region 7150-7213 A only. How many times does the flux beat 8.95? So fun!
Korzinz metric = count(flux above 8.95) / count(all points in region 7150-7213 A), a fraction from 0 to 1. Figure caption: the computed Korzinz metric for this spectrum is 1.00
